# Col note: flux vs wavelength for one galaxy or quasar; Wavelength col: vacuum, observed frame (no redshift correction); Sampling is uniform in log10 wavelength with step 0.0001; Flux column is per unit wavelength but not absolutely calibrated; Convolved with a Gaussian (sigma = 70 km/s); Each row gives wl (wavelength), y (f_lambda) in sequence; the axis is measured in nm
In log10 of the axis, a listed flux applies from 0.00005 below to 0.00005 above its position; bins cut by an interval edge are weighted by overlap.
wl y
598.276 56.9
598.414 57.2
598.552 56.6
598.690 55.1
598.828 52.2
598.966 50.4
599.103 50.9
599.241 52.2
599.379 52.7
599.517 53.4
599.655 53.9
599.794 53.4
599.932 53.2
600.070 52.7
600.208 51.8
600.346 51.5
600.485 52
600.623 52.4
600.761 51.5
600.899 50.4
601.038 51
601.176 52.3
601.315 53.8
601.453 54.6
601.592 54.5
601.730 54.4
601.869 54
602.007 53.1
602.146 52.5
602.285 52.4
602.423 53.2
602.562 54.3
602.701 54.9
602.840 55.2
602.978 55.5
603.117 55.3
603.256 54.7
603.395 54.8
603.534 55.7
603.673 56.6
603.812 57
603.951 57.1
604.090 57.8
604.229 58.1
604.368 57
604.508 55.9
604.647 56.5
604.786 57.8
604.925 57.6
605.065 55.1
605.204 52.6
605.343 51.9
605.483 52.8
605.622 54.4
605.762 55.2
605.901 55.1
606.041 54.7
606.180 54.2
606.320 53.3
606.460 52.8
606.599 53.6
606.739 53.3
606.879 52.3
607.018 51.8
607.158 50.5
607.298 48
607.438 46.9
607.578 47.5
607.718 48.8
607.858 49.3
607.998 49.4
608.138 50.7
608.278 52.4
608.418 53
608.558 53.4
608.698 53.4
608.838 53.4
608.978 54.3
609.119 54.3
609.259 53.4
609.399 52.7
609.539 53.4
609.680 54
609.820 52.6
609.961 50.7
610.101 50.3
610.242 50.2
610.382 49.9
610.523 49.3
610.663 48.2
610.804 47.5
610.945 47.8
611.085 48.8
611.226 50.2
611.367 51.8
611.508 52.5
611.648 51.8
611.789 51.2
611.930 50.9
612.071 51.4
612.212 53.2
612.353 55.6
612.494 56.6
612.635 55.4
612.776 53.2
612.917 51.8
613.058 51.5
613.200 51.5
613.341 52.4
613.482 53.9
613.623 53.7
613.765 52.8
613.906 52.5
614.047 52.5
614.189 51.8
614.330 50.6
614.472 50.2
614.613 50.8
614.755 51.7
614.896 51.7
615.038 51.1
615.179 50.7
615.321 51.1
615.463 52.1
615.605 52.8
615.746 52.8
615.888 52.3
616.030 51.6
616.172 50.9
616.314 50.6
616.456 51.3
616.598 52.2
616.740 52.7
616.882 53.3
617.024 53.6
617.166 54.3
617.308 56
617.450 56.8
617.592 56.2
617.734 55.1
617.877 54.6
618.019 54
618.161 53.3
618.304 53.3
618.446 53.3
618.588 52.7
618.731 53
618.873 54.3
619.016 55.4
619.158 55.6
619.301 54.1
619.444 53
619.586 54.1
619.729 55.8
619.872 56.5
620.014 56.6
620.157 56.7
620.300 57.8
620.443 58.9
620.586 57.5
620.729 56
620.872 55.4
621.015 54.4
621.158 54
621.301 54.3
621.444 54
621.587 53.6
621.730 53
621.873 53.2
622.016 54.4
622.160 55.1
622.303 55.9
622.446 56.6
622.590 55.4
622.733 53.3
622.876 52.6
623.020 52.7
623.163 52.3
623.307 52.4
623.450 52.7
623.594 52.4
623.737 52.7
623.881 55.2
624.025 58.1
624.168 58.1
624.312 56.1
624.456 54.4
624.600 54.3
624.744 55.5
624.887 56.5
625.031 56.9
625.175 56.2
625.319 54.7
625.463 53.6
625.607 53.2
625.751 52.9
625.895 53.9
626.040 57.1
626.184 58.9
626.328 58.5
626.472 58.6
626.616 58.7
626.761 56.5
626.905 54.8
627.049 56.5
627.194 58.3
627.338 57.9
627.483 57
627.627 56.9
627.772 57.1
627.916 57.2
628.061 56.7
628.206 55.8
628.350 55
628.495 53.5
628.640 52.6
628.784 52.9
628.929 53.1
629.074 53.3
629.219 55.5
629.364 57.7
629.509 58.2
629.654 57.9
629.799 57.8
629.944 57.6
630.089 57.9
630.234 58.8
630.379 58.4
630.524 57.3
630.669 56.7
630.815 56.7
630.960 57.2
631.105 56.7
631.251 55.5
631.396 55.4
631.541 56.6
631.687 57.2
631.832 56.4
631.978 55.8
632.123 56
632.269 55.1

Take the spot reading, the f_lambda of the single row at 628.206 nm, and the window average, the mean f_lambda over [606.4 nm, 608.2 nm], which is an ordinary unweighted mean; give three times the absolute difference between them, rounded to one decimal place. 16.3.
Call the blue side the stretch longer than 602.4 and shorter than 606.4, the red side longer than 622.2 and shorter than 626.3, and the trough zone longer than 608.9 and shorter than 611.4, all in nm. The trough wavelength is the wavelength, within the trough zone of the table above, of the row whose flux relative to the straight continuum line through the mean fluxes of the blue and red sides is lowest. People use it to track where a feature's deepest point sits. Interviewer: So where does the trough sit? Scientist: 610.804 nm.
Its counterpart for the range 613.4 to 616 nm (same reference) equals 614.472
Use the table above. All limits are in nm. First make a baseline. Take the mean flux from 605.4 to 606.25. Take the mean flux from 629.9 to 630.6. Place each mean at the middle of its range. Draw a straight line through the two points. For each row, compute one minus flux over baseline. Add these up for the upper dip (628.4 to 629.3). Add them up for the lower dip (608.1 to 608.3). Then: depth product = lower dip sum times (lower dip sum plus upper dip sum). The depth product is 0.066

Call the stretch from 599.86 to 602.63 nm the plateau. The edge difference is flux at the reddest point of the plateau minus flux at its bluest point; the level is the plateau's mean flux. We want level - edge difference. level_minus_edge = 52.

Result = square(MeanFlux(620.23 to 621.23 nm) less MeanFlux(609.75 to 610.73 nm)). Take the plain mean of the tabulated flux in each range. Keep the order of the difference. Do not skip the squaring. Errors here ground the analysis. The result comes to 37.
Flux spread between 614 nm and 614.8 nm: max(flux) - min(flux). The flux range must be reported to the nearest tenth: 2.3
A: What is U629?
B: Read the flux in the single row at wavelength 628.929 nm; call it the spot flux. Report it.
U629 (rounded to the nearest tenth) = 53.1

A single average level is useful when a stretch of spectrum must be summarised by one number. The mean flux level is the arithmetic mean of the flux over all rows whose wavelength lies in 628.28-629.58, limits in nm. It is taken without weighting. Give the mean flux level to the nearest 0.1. 54.6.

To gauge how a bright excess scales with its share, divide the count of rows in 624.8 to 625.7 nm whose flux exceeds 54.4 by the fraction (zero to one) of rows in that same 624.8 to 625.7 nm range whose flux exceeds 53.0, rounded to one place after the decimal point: 4.0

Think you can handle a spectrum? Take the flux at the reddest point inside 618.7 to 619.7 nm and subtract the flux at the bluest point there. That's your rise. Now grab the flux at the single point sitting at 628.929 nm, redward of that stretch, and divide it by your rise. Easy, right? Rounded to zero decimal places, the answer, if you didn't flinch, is 48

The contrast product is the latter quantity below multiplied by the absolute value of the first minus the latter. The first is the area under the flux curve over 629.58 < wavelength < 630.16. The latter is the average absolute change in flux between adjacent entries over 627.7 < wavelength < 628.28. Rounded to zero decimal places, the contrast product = 17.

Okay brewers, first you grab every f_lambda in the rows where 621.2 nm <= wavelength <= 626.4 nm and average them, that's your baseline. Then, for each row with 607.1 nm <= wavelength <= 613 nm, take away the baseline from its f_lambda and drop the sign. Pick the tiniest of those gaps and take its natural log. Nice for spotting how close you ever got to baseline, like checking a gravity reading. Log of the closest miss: -0.8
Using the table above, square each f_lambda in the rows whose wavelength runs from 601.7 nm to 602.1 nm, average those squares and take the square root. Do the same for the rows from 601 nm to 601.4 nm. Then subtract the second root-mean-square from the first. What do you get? 1.5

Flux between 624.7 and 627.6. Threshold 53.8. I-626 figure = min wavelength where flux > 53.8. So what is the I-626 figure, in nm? 624.744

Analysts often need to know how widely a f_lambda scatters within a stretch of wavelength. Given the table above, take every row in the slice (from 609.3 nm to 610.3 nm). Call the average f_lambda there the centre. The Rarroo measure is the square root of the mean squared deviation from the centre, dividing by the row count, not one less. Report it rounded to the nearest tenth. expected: 1.4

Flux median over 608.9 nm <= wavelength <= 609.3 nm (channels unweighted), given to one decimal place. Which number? 54.3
